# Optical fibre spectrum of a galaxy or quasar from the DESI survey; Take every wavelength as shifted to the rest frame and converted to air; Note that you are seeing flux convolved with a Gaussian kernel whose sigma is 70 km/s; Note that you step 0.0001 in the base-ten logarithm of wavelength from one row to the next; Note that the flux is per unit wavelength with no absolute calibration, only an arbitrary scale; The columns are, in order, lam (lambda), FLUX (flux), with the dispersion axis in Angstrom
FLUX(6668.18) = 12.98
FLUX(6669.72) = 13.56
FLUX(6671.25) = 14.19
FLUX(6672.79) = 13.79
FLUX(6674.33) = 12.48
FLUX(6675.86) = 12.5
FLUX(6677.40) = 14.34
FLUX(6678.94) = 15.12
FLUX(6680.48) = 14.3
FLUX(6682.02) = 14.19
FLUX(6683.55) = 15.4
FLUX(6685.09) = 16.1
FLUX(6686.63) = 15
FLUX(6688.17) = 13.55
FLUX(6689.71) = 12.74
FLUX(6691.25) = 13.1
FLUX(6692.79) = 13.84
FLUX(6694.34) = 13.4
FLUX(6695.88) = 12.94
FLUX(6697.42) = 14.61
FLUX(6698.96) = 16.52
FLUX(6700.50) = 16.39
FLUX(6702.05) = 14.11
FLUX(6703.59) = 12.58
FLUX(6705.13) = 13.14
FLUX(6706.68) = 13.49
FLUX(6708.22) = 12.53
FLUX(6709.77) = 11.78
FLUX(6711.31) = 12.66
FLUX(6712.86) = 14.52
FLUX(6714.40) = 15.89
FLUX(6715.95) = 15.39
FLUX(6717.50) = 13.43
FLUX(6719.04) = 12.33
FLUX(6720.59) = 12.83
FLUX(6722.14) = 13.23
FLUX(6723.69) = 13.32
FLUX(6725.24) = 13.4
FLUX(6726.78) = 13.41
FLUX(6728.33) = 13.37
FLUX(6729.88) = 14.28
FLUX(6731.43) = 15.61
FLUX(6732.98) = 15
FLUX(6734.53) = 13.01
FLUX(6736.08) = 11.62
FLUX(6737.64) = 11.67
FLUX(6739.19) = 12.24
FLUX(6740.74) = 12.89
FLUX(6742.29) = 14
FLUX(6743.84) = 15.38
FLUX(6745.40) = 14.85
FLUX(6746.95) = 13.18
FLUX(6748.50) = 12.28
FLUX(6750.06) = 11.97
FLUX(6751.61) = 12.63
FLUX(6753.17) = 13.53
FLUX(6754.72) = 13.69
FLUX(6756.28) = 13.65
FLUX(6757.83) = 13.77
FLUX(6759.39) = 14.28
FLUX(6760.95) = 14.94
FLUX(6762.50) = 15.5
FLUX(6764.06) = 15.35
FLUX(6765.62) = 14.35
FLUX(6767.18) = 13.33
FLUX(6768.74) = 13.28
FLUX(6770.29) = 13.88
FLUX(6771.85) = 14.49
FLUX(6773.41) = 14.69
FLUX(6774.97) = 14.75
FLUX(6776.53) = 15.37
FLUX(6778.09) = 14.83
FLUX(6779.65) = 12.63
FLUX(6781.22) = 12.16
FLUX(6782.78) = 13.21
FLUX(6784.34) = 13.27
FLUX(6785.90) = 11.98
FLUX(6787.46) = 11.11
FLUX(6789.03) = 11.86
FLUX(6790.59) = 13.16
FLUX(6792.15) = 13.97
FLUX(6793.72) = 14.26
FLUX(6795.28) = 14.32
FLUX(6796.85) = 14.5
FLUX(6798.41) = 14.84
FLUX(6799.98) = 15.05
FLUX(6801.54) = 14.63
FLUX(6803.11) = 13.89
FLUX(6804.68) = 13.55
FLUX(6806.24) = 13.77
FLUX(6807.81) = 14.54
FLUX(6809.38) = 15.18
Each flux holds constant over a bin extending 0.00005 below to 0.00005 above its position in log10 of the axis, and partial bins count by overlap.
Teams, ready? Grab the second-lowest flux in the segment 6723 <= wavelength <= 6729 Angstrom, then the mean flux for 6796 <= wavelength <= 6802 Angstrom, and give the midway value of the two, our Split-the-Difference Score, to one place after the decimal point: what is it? 14.1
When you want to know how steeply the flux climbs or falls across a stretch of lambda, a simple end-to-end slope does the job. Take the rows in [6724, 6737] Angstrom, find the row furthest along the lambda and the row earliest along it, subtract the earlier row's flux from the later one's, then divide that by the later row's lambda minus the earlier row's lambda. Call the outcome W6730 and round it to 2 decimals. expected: -0.16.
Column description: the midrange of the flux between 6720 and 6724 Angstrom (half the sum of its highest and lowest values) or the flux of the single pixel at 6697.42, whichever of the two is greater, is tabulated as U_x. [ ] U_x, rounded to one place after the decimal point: 14.6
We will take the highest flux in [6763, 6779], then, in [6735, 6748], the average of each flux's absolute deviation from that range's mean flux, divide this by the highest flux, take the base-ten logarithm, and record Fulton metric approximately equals -1.13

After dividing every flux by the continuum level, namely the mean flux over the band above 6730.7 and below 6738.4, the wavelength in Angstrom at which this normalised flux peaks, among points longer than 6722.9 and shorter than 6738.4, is 6731.43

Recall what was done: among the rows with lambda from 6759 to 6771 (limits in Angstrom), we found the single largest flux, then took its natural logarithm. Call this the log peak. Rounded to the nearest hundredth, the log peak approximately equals 2.74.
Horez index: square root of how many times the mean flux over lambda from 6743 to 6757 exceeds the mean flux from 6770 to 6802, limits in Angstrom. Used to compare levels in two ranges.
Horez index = 0.989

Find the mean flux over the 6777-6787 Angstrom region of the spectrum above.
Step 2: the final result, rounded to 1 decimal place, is 13.0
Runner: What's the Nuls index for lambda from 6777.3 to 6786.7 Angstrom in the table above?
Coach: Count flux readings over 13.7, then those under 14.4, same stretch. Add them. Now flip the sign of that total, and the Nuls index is -6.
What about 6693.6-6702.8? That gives -7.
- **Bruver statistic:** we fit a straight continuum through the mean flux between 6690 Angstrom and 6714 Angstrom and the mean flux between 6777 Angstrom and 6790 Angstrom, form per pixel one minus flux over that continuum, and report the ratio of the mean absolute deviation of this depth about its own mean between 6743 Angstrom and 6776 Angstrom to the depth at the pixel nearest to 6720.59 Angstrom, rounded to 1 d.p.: 1.4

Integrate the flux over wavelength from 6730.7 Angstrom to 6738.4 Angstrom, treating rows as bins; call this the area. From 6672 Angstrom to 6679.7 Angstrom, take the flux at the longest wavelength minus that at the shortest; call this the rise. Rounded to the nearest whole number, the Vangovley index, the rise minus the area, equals -102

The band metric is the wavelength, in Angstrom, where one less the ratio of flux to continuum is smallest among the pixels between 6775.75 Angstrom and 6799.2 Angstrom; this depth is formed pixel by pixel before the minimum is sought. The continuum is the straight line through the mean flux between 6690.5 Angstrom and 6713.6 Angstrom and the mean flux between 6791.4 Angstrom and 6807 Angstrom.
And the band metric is 6776.53 Angstrom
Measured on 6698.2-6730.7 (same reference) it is 6698.96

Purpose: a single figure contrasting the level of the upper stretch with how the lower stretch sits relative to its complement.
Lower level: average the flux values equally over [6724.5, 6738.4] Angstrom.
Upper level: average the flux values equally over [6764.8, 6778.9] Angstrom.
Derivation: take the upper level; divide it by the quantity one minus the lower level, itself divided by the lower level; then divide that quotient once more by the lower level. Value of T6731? -1.15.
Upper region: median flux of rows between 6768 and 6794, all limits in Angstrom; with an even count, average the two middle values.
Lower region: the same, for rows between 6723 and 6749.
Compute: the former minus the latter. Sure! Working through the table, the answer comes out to -0.1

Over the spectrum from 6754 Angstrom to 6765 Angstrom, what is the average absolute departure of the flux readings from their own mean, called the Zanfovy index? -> 0.69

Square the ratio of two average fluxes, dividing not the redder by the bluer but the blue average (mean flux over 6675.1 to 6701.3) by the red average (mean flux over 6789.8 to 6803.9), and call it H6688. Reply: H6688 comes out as 1.01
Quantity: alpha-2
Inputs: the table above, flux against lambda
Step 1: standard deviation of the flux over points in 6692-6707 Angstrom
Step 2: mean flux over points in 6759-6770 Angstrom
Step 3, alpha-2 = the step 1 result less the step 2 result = -13.1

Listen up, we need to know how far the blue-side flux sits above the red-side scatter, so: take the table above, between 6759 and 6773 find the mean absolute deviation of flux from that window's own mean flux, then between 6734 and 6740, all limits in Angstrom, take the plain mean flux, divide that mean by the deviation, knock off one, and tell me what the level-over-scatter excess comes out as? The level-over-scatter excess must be 19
